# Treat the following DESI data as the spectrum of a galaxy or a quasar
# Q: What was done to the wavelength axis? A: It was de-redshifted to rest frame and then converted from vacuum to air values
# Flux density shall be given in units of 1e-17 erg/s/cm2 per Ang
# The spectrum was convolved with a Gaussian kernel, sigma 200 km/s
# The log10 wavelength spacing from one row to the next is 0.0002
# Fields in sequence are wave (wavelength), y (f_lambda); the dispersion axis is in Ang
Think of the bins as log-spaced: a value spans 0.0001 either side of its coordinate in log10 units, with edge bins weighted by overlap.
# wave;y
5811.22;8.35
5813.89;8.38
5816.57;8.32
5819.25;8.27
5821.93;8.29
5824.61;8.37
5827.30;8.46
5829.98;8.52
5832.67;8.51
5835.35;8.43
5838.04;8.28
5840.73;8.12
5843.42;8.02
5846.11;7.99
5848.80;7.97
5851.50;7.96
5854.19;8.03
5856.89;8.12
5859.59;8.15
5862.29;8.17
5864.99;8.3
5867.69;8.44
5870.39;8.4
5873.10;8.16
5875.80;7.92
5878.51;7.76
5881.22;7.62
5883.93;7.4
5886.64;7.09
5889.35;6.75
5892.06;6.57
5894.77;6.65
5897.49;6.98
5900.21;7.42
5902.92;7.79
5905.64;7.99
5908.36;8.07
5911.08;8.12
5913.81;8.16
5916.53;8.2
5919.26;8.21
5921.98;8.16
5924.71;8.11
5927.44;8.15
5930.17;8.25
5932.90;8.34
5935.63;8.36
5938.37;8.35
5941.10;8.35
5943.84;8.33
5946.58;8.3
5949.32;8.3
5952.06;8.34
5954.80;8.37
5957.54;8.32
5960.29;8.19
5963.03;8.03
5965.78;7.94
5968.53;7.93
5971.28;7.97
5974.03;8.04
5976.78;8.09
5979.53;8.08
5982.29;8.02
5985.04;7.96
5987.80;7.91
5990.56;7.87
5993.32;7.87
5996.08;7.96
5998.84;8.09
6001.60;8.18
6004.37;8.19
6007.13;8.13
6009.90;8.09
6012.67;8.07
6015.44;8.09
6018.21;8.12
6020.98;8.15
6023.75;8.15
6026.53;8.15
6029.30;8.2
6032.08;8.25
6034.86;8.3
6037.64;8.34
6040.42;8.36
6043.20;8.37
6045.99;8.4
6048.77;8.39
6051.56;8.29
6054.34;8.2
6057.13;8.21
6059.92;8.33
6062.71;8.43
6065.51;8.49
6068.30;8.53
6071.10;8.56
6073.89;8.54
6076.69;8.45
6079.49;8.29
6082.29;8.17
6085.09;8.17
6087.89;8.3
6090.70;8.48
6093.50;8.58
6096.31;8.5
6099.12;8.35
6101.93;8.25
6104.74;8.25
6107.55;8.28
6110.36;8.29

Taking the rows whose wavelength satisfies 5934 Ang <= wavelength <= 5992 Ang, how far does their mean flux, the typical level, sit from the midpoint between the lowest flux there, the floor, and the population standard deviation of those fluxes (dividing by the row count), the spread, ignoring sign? 4.12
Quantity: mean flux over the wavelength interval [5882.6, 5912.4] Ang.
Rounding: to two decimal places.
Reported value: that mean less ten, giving -2.65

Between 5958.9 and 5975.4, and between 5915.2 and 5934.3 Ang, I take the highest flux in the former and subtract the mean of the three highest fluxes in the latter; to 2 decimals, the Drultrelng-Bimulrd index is -0.08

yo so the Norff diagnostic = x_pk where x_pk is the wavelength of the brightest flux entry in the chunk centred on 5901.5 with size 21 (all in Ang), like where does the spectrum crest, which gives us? 5911.08 Ang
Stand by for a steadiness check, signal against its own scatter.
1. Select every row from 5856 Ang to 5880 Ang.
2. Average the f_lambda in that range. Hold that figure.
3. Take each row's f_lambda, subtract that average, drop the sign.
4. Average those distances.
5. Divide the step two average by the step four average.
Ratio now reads 54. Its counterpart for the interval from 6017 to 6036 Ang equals 156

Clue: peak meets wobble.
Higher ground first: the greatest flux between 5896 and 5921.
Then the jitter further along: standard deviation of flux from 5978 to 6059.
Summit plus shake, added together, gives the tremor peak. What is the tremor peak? 8.36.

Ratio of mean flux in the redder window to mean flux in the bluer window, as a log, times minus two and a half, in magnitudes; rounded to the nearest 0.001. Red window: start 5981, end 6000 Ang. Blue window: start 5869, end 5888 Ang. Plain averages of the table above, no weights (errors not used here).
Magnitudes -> -0.026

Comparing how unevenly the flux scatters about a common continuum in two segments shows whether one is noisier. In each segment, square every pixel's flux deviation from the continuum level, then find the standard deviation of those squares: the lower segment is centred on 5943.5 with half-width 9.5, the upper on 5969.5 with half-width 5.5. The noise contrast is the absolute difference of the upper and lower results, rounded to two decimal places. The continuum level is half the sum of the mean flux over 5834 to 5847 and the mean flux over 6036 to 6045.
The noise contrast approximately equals 0.02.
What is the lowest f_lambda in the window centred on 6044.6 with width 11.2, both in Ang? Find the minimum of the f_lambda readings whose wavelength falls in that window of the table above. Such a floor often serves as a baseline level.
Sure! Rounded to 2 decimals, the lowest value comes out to 8.36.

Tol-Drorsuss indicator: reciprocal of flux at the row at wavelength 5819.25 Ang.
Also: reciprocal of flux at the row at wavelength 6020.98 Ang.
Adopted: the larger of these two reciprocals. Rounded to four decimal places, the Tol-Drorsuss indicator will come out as 0.1227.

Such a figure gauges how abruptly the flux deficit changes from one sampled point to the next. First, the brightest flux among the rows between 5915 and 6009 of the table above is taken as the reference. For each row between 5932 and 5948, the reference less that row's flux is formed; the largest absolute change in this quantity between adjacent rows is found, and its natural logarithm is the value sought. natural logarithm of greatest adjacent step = -3.5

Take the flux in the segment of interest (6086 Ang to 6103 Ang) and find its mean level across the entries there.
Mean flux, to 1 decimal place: 8.4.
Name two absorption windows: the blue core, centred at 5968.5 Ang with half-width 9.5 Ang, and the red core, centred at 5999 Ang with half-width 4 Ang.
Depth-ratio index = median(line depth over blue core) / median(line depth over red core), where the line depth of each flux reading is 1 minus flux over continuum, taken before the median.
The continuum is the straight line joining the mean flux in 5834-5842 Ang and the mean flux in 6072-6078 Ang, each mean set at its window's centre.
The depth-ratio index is 1.1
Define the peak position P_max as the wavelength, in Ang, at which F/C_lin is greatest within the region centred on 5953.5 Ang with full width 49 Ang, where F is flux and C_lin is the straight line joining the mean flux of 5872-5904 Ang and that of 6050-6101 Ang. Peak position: 5935.63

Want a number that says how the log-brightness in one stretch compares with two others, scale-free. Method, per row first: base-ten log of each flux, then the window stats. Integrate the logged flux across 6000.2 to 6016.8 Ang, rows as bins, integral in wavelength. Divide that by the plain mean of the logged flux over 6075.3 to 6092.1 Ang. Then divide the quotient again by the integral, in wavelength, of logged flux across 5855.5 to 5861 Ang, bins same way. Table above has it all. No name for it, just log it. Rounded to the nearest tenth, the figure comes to 3.3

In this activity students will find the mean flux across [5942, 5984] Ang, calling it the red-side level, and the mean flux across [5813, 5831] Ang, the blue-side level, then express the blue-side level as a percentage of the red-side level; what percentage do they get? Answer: 103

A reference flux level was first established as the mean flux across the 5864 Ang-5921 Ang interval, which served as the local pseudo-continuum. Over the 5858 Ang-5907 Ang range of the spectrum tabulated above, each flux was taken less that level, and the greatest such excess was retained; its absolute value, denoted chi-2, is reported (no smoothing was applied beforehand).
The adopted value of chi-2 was 0.7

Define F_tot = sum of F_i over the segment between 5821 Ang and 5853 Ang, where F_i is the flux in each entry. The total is 99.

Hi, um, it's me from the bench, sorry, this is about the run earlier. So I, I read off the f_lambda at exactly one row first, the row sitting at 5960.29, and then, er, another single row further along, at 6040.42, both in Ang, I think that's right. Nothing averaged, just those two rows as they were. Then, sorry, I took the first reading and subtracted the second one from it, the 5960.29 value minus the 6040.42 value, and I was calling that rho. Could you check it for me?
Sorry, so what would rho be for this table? -0.17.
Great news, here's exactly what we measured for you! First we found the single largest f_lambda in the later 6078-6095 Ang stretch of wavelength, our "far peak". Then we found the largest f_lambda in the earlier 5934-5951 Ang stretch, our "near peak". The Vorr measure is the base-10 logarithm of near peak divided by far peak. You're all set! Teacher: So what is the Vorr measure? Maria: -0.011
